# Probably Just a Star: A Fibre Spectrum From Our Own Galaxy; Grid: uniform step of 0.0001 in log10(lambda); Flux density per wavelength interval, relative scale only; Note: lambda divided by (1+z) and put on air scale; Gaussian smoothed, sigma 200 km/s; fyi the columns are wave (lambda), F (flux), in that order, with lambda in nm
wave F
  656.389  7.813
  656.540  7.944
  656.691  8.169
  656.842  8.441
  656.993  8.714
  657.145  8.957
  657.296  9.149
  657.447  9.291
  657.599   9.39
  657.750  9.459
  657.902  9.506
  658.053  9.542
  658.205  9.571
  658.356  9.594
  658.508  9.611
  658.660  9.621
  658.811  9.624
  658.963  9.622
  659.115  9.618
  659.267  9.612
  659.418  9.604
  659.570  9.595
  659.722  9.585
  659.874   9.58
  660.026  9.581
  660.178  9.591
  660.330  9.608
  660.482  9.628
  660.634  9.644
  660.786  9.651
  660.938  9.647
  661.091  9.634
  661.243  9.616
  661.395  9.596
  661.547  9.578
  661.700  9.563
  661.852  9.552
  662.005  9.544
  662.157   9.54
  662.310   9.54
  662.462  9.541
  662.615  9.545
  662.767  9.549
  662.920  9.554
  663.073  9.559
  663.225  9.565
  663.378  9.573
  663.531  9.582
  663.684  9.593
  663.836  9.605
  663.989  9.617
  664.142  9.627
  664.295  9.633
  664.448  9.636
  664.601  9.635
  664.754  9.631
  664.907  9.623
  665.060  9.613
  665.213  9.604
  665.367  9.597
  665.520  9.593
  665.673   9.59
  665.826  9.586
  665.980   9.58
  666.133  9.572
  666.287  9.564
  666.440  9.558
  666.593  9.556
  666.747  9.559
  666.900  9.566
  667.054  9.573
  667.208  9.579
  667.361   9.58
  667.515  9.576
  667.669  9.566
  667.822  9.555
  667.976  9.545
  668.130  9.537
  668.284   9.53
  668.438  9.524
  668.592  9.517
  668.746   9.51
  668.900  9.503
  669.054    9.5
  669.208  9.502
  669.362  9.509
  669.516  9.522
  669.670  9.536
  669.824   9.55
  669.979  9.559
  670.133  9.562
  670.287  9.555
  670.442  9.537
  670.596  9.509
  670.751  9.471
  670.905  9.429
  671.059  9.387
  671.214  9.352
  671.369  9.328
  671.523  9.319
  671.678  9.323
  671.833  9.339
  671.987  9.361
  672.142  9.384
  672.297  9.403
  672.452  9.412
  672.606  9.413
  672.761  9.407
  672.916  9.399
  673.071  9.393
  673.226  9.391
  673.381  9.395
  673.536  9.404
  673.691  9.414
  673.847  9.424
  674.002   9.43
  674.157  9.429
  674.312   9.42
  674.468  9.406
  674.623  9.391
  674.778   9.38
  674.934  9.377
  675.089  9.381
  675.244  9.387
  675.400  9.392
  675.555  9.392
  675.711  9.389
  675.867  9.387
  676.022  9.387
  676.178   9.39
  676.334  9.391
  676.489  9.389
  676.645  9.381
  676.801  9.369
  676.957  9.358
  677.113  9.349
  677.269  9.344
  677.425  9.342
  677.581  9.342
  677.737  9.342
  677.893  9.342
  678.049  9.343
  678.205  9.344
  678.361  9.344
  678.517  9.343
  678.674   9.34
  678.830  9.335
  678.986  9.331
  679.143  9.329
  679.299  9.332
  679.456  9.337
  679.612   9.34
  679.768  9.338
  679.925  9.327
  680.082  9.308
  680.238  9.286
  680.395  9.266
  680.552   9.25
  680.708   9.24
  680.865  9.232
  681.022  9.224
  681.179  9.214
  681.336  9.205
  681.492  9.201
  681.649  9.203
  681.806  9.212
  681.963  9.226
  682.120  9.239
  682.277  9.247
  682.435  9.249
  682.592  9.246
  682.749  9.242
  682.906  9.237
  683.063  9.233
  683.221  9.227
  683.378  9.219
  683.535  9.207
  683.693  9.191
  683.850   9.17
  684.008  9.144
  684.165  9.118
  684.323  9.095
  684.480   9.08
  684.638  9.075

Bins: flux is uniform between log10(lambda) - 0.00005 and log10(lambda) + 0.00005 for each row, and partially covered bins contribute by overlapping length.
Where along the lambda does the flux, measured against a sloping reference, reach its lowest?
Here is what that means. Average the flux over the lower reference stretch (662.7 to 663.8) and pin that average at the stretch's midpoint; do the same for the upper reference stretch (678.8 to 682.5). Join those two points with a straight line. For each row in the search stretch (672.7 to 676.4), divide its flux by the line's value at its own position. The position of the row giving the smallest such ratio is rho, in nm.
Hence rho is 673.071 nm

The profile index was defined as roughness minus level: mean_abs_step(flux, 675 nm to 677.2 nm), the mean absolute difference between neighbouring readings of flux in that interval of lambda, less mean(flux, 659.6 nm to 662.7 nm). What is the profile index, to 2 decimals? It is -9.58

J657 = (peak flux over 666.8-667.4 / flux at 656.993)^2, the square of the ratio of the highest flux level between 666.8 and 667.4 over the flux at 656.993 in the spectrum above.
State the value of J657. 1.209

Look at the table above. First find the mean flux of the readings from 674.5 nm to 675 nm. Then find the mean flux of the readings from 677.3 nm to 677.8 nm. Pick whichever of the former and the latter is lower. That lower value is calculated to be 9.34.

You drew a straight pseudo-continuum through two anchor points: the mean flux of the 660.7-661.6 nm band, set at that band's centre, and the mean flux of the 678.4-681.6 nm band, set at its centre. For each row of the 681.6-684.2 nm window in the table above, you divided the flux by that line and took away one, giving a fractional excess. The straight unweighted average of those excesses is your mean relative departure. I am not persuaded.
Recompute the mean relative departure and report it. -0.003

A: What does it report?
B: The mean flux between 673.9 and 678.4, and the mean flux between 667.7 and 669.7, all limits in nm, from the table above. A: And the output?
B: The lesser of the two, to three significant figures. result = 9.38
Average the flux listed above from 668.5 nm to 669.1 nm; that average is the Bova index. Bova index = 9.51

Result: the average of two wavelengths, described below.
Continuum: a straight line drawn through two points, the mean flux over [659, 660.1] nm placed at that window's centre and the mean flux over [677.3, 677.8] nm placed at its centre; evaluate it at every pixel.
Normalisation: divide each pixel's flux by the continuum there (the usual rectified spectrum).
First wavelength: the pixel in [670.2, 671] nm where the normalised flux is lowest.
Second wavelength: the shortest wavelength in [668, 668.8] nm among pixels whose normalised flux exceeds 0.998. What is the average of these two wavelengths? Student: 669.52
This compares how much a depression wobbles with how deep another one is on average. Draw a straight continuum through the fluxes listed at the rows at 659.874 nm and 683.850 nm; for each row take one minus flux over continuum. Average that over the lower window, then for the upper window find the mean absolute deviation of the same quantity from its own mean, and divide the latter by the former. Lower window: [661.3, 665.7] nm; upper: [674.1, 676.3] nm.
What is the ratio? -0.15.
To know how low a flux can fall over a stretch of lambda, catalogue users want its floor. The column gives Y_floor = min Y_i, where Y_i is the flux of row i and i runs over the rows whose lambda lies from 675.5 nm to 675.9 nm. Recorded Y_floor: 9.387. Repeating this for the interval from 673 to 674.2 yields 9.391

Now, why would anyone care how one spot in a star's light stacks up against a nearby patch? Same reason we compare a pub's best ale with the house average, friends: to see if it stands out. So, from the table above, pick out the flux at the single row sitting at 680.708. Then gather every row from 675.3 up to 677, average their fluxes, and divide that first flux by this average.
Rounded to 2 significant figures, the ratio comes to 0.98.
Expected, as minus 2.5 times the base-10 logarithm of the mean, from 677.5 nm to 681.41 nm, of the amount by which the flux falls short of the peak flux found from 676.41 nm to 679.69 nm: 2.7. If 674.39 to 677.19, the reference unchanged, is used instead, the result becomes 5.6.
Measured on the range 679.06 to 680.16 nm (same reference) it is 3.1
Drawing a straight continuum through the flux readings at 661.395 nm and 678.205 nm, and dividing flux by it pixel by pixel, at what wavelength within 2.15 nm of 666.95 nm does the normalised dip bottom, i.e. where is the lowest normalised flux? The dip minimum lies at 669.054 nm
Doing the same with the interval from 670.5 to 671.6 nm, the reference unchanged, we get 671.523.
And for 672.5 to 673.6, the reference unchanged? 673.071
